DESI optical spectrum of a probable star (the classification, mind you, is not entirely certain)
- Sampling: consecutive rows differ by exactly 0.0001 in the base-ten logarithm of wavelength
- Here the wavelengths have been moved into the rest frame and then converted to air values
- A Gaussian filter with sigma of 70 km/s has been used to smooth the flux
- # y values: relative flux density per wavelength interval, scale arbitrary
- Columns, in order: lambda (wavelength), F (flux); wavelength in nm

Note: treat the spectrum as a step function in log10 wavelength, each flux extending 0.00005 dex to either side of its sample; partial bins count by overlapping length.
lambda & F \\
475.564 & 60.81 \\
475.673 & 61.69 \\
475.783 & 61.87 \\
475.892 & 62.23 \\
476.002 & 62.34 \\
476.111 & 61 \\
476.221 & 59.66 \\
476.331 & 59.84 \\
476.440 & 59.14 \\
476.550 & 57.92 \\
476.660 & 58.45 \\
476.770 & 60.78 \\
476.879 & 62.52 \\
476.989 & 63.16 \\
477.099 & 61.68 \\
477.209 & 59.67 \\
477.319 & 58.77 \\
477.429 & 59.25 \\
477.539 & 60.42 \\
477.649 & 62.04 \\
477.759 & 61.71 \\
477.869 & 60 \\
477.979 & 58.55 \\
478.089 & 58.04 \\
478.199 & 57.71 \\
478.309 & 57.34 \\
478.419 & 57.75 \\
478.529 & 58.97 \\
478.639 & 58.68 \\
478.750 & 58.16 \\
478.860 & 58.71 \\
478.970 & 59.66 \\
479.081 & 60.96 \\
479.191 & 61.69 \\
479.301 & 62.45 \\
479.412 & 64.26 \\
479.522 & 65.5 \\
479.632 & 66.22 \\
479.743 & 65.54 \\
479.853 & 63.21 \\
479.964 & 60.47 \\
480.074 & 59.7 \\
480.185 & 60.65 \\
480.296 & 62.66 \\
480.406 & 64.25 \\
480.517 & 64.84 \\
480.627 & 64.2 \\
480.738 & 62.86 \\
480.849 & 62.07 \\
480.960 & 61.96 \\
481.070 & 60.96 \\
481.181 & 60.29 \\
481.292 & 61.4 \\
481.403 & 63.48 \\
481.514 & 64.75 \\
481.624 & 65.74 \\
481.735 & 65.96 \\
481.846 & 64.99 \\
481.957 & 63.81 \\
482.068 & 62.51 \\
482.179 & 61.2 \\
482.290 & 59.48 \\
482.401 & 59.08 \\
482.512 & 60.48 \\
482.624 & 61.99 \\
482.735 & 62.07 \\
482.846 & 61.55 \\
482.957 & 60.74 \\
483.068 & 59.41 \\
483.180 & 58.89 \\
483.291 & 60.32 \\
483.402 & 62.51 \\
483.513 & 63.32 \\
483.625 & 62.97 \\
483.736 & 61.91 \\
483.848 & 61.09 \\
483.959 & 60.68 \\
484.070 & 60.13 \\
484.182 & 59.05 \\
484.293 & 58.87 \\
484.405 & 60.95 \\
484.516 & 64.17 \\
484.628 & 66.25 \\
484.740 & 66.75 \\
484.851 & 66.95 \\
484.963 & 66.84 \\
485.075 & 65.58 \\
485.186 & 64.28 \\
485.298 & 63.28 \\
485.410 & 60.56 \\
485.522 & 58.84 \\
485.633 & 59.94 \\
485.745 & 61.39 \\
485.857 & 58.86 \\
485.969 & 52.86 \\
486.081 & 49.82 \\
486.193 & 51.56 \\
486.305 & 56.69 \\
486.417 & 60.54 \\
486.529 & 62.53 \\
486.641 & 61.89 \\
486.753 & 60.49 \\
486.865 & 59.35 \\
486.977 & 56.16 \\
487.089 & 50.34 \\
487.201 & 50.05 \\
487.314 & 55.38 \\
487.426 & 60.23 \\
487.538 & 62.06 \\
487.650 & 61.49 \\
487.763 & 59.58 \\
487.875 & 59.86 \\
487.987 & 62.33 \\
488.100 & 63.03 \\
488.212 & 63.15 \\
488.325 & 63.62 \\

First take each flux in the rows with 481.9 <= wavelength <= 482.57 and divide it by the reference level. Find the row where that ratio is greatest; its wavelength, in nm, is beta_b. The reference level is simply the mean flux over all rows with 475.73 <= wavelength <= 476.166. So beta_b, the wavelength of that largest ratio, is 481.957 nm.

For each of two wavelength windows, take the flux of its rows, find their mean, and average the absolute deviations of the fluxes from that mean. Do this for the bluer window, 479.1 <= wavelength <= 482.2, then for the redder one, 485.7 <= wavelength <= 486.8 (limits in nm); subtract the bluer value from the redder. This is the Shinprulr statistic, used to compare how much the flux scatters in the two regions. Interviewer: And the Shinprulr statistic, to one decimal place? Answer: 2.3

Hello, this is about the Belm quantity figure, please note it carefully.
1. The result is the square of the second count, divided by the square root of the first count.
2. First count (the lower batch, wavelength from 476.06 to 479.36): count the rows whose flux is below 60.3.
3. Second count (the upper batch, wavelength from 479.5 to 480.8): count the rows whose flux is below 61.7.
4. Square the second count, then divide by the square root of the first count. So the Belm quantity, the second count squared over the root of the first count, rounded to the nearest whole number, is 2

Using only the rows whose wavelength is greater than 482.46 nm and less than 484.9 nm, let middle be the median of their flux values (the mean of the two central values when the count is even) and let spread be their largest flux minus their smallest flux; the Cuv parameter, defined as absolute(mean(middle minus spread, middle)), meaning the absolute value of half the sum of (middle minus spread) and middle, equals 57.3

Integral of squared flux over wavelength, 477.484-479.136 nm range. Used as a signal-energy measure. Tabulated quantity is 5802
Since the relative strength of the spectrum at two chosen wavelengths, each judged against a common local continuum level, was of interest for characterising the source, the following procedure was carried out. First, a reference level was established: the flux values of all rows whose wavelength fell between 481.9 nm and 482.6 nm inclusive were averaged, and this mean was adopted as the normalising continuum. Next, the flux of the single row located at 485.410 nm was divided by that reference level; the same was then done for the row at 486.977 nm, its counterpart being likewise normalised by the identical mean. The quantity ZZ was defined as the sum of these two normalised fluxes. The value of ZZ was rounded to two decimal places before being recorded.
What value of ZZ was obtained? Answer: 1.91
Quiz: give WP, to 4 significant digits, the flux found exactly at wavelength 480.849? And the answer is 62.07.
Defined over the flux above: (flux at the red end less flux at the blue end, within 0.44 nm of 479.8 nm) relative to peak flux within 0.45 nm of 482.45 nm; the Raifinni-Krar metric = -0.06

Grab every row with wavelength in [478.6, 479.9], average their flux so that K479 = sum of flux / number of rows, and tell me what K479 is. 62.1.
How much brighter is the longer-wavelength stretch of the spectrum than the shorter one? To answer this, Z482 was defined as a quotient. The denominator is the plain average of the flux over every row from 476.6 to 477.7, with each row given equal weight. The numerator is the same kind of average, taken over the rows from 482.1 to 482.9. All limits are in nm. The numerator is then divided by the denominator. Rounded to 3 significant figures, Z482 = 1.00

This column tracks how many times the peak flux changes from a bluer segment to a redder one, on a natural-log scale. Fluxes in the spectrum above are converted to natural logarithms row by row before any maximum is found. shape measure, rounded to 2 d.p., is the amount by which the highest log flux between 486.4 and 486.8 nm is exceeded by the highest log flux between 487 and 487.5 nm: -0.04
